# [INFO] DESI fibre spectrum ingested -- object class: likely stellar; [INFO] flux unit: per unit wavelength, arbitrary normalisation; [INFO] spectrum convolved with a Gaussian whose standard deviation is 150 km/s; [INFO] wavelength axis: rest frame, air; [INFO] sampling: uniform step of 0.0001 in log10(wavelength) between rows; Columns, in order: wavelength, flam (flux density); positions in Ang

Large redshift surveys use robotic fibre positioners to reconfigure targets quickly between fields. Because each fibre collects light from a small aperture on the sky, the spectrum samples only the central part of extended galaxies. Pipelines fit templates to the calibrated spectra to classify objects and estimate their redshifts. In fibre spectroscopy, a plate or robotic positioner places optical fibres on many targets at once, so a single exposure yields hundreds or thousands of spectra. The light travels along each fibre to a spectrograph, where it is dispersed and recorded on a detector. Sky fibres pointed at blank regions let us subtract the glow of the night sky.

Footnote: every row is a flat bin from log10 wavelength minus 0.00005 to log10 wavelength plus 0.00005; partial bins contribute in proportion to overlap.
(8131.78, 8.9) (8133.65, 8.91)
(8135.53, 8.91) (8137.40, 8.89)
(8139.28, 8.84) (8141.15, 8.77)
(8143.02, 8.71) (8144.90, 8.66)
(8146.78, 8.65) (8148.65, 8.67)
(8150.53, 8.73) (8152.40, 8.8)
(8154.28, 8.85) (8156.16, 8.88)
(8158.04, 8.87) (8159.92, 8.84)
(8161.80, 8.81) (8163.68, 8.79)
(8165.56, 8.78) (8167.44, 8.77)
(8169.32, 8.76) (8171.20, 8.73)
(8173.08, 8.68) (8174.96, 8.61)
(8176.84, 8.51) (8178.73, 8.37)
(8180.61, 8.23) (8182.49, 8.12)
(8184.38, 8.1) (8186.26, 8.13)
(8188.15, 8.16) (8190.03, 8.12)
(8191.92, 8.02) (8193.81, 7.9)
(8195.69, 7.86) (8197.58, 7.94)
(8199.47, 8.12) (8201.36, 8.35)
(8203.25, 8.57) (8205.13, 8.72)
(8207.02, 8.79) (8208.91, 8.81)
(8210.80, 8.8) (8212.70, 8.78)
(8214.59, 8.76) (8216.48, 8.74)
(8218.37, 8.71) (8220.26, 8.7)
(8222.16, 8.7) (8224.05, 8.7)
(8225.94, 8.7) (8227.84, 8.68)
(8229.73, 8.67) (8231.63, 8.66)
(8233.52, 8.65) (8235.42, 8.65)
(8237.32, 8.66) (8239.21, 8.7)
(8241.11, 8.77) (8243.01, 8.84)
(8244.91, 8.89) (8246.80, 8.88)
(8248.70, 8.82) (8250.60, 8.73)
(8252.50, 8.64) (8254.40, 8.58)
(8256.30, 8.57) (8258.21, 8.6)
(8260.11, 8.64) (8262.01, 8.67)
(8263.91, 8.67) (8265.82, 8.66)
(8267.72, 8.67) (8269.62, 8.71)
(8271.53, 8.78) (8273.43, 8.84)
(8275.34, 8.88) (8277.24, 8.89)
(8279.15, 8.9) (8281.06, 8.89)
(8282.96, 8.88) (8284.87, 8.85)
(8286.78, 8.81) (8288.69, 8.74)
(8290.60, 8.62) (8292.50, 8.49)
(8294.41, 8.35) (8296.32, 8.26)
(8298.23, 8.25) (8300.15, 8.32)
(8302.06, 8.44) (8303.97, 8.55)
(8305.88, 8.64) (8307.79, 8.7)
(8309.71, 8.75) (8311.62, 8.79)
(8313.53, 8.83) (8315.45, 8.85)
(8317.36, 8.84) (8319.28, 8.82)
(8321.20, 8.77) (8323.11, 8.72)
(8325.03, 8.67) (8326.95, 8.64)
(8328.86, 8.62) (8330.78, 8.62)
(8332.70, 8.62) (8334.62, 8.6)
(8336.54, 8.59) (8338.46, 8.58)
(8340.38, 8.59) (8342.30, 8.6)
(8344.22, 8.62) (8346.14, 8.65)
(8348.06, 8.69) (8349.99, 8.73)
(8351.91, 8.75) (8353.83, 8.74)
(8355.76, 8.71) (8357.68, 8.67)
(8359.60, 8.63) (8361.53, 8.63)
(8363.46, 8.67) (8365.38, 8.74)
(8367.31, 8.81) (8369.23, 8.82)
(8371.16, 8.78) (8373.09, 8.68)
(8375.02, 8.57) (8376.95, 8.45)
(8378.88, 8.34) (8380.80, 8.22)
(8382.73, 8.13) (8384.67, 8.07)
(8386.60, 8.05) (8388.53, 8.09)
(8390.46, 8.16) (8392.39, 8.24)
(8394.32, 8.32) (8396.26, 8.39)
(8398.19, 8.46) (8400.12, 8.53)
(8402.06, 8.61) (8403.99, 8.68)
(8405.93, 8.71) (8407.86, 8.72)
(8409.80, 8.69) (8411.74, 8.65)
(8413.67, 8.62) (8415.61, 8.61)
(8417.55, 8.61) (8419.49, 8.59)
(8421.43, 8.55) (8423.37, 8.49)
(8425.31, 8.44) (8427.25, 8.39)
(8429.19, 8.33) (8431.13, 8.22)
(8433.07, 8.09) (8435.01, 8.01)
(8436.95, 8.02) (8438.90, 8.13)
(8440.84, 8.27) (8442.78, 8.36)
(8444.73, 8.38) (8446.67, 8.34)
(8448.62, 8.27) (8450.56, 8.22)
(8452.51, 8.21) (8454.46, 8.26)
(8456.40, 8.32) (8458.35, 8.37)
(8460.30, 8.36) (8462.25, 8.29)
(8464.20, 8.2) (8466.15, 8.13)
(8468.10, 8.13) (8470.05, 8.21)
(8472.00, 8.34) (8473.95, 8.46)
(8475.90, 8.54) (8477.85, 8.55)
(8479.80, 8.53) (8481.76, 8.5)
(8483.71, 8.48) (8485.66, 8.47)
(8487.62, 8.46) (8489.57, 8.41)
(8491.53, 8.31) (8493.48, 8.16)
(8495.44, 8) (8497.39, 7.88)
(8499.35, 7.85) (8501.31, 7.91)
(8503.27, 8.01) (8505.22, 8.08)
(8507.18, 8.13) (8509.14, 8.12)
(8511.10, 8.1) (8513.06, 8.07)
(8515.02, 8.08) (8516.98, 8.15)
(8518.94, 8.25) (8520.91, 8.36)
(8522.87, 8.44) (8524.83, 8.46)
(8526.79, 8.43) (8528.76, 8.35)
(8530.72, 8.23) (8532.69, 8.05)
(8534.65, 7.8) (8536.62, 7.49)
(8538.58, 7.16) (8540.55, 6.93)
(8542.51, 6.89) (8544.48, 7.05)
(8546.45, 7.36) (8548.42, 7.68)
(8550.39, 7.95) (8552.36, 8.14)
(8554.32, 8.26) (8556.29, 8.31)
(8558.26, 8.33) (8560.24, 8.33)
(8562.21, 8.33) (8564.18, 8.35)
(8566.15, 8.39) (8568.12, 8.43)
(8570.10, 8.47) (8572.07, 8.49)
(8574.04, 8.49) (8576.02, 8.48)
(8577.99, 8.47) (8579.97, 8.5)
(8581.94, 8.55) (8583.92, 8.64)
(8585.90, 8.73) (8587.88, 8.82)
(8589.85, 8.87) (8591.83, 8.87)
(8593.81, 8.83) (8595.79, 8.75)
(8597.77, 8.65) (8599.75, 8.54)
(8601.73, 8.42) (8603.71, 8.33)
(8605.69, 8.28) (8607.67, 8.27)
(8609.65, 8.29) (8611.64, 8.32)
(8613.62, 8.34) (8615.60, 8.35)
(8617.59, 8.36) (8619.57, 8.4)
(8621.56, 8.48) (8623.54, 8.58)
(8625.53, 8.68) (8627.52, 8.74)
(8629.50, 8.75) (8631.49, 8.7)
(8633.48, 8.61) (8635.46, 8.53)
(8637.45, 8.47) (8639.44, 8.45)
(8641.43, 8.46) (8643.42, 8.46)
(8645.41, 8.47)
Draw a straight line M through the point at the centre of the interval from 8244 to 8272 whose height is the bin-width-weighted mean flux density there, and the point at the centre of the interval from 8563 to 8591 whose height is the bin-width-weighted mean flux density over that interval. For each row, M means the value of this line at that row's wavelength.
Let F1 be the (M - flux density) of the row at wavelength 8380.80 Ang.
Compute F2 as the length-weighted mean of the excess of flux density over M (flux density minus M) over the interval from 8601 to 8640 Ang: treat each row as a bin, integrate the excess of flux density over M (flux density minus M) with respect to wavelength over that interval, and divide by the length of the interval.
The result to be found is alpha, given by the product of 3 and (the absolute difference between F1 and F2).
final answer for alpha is 1.5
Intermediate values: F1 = 0.42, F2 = -0.06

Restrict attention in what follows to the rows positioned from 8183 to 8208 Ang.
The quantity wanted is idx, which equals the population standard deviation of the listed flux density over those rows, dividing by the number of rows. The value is 0.29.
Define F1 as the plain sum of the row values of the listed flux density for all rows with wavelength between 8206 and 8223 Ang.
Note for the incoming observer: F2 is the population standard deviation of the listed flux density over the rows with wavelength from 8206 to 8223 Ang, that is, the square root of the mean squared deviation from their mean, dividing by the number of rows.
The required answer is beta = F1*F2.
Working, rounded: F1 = 79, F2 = 0.041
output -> 3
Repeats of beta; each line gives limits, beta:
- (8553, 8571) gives 5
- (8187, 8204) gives 16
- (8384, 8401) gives 12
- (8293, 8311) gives 14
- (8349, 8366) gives 4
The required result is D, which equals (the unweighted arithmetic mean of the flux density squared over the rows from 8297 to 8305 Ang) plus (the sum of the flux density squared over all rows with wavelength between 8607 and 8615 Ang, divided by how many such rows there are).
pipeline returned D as 139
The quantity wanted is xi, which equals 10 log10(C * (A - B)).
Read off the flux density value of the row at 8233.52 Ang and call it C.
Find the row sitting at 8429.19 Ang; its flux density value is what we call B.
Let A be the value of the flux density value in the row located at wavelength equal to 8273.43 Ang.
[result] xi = 6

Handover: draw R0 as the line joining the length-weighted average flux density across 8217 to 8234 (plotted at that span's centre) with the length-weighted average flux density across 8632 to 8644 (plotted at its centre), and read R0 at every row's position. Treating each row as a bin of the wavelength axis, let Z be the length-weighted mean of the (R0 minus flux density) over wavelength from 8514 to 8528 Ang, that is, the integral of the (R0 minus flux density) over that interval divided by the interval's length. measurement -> 0.25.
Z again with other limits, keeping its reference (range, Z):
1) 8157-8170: -0.09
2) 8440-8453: 0.30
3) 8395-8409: 0.03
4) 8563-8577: 0.10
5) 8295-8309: 0.20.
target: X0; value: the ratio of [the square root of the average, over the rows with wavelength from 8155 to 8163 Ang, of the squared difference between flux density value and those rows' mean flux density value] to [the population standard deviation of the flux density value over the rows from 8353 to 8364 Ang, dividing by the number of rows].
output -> 0.7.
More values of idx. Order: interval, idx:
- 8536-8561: 0.54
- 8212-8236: 0.04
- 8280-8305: 0.23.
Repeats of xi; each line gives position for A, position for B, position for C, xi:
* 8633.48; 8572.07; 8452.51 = 0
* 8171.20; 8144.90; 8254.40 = -2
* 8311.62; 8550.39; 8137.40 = 9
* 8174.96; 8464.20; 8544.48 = 5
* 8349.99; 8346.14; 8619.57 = -2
